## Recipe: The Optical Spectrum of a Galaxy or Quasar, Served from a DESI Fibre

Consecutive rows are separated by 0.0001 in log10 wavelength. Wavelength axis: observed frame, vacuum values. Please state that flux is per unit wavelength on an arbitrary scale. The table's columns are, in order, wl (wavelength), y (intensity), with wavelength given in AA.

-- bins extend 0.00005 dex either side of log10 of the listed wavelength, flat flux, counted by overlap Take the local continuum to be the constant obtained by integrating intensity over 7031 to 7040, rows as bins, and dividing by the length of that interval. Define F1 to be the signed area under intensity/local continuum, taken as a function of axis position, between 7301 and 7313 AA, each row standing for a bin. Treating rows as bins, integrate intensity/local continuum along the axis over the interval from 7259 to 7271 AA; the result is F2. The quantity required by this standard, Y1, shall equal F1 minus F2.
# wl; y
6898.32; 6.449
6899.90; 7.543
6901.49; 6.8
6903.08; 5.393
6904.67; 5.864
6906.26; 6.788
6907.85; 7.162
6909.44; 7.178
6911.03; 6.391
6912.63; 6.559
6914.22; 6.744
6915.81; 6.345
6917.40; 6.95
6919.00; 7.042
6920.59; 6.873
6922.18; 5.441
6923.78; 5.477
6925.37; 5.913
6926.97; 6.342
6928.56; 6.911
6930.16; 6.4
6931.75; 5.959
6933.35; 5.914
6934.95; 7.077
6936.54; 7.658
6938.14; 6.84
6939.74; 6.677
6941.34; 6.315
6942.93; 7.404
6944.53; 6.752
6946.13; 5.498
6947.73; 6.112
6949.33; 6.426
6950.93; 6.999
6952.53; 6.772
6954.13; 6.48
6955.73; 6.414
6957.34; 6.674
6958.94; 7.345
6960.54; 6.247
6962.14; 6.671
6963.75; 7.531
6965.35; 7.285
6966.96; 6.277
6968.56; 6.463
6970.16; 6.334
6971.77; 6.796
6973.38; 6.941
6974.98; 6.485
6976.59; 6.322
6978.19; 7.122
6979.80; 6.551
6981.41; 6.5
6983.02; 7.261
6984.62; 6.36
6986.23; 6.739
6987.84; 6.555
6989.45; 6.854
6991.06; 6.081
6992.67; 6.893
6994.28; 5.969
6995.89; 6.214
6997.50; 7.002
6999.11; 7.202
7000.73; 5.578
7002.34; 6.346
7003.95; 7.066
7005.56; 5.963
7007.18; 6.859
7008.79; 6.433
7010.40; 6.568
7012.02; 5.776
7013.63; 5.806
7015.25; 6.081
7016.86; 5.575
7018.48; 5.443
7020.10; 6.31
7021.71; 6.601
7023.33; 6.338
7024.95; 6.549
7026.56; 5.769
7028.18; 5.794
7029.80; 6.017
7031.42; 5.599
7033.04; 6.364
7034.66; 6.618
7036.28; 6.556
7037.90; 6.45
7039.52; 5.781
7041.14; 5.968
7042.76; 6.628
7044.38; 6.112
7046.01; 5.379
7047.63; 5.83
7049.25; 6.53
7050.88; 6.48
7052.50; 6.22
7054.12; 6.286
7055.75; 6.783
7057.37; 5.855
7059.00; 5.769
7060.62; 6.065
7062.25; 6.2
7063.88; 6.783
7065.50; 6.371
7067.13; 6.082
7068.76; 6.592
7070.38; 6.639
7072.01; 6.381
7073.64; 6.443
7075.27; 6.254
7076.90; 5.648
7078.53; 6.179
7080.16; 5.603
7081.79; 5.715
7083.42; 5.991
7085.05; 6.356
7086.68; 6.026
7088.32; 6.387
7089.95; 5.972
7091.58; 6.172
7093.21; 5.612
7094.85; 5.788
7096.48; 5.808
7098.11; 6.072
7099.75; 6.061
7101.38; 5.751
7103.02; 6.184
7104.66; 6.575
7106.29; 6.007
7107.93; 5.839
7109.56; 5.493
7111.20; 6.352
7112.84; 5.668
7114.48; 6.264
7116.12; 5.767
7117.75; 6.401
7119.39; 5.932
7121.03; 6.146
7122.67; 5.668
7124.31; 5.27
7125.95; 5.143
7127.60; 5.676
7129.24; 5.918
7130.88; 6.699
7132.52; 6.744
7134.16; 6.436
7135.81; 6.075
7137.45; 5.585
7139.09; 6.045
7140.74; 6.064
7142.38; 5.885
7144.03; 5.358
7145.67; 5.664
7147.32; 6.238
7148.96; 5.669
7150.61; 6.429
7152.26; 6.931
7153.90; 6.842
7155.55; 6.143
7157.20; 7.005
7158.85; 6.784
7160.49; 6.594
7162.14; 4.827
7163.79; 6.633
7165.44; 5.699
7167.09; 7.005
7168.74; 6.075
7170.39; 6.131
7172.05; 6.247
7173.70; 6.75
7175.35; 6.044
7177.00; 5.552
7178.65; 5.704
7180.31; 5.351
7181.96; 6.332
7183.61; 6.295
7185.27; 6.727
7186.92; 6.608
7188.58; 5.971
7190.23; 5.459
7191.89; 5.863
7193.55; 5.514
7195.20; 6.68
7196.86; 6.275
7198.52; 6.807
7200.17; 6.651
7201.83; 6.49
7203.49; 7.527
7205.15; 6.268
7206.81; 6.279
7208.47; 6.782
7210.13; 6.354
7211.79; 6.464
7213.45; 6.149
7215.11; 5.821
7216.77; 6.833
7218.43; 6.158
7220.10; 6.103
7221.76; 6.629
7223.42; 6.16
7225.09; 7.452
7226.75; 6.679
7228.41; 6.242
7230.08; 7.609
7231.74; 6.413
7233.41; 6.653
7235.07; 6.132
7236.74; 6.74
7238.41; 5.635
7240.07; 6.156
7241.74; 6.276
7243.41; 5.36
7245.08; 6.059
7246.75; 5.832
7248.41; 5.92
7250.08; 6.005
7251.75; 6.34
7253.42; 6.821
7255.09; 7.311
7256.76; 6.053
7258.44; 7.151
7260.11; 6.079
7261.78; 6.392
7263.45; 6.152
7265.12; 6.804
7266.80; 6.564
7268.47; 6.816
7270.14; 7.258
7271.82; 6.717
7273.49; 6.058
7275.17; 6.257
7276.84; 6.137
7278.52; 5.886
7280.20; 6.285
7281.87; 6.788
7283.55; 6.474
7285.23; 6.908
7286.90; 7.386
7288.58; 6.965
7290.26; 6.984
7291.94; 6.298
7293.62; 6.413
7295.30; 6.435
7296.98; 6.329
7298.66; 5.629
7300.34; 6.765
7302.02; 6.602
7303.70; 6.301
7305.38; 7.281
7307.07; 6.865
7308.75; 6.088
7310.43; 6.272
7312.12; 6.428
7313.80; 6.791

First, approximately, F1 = 12.5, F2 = 12.6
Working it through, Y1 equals -0.1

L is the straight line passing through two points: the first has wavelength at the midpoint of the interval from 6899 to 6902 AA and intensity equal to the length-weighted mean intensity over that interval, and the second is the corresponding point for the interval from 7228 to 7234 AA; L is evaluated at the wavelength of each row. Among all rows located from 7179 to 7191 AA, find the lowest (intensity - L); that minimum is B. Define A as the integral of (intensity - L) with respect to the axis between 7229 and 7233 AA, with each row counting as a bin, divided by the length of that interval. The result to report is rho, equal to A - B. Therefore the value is 1.64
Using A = 0.2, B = -1.48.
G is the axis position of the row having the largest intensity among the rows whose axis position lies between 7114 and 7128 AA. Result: 7117.75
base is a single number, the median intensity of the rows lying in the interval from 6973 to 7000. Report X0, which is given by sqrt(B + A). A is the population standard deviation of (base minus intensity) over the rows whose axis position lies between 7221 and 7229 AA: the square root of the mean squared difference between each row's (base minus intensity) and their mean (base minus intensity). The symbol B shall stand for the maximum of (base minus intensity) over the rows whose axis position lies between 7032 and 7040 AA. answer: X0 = 1.1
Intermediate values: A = 0.46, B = 0.8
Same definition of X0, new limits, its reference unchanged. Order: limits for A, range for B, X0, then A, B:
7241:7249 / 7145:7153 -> 1.1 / 0.30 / 0.9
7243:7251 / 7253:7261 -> 0.9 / 0.25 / 0.5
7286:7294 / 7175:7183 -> 1.3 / 0.40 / 1.2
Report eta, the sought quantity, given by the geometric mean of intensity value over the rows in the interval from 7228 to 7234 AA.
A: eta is 6.7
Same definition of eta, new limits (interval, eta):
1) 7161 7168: 6.0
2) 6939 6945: 6.8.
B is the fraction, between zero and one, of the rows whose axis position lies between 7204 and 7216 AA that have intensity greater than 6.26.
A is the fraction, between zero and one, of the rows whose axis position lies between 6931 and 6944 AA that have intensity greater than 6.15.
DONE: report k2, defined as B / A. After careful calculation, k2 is 1.0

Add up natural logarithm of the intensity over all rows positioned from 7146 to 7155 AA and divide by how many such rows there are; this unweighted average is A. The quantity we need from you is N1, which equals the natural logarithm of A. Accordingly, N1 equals 0.619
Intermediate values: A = 1.86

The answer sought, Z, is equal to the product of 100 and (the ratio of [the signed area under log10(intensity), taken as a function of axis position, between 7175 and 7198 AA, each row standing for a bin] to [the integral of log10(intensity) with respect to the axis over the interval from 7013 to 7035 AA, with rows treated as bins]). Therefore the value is 104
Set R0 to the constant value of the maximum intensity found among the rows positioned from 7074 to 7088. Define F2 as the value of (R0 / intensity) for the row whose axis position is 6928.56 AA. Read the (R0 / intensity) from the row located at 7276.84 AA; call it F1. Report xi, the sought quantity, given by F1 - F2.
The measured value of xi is 0.12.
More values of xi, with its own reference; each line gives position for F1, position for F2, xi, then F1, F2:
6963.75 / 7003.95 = -0.06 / 0.84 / 0.90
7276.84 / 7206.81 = 0.02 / 1.04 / 1.01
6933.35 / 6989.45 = 0.15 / 1.07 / 0.93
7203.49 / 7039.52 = -0.26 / 0.84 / 1.10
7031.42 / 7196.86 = 0.12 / 1.14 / 1.01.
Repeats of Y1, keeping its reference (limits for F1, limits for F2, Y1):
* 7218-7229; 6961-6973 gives -1.5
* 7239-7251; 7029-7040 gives 0.5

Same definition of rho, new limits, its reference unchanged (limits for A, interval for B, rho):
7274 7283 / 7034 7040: 0.80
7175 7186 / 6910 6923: 0.89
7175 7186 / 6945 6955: 0.80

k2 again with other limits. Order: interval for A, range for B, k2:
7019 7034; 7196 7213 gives 1.8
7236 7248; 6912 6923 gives 2.0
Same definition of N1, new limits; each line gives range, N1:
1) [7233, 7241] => 0.606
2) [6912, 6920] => 0.645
